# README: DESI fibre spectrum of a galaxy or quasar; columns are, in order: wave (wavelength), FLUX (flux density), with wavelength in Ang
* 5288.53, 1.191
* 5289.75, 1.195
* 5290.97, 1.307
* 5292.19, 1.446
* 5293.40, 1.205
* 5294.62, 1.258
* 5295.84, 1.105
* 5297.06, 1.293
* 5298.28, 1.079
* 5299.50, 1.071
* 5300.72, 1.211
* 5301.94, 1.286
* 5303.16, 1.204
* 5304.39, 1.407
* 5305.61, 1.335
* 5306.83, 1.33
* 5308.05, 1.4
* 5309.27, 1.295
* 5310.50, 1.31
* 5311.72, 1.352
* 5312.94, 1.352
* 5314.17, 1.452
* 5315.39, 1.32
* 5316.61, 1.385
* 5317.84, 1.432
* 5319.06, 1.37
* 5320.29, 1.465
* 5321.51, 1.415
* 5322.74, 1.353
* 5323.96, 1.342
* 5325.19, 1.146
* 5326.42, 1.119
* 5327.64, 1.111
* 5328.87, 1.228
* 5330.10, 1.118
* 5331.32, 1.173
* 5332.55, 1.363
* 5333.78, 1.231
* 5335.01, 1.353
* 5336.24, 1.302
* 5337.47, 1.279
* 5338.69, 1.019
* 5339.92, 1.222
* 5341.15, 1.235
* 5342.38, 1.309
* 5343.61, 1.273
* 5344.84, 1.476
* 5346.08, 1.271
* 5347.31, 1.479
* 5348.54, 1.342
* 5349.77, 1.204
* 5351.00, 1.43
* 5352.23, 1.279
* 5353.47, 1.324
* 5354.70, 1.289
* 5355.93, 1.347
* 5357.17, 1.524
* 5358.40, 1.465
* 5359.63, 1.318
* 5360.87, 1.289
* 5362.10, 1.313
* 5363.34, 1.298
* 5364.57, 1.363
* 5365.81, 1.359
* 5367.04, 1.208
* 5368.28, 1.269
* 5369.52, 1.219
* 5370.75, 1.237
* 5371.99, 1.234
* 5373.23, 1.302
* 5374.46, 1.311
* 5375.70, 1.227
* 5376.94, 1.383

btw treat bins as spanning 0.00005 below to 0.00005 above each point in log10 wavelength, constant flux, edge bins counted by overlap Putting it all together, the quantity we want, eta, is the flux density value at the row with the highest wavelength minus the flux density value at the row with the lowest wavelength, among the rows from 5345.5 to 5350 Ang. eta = -0.07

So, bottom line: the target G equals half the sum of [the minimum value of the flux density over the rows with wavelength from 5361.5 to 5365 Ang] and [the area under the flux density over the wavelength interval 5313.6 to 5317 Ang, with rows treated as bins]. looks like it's 3.009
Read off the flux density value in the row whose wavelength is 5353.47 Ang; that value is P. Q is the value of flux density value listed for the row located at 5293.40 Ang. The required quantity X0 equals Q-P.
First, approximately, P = 1.324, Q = 1.205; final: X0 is -0.12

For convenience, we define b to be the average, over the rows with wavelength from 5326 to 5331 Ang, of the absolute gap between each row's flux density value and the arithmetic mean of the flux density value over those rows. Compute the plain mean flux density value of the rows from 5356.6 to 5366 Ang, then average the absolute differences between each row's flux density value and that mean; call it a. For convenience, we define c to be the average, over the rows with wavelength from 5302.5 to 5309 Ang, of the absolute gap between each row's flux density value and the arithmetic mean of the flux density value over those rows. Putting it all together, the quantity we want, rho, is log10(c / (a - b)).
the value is 0.39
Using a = 0.064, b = 0.042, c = 0.055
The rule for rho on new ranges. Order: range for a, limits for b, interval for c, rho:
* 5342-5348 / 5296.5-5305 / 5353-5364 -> 1.84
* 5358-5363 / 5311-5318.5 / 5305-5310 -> 0.21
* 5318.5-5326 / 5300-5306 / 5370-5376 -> 0.98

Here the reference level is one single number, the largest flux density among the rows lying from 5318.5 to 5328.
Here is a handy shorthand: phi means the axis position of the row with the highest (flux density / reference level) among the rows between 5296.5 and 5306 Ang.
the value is 5304.39 Ang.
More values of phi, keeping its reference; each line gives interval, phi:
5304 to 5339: 5320.29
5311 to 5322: 5320.29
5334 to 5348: 5347.31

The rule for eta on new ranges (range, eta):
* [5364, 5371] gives -0.13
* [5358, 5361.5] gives -0.18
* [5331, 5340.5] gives 0.05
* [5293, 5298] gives 0.09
